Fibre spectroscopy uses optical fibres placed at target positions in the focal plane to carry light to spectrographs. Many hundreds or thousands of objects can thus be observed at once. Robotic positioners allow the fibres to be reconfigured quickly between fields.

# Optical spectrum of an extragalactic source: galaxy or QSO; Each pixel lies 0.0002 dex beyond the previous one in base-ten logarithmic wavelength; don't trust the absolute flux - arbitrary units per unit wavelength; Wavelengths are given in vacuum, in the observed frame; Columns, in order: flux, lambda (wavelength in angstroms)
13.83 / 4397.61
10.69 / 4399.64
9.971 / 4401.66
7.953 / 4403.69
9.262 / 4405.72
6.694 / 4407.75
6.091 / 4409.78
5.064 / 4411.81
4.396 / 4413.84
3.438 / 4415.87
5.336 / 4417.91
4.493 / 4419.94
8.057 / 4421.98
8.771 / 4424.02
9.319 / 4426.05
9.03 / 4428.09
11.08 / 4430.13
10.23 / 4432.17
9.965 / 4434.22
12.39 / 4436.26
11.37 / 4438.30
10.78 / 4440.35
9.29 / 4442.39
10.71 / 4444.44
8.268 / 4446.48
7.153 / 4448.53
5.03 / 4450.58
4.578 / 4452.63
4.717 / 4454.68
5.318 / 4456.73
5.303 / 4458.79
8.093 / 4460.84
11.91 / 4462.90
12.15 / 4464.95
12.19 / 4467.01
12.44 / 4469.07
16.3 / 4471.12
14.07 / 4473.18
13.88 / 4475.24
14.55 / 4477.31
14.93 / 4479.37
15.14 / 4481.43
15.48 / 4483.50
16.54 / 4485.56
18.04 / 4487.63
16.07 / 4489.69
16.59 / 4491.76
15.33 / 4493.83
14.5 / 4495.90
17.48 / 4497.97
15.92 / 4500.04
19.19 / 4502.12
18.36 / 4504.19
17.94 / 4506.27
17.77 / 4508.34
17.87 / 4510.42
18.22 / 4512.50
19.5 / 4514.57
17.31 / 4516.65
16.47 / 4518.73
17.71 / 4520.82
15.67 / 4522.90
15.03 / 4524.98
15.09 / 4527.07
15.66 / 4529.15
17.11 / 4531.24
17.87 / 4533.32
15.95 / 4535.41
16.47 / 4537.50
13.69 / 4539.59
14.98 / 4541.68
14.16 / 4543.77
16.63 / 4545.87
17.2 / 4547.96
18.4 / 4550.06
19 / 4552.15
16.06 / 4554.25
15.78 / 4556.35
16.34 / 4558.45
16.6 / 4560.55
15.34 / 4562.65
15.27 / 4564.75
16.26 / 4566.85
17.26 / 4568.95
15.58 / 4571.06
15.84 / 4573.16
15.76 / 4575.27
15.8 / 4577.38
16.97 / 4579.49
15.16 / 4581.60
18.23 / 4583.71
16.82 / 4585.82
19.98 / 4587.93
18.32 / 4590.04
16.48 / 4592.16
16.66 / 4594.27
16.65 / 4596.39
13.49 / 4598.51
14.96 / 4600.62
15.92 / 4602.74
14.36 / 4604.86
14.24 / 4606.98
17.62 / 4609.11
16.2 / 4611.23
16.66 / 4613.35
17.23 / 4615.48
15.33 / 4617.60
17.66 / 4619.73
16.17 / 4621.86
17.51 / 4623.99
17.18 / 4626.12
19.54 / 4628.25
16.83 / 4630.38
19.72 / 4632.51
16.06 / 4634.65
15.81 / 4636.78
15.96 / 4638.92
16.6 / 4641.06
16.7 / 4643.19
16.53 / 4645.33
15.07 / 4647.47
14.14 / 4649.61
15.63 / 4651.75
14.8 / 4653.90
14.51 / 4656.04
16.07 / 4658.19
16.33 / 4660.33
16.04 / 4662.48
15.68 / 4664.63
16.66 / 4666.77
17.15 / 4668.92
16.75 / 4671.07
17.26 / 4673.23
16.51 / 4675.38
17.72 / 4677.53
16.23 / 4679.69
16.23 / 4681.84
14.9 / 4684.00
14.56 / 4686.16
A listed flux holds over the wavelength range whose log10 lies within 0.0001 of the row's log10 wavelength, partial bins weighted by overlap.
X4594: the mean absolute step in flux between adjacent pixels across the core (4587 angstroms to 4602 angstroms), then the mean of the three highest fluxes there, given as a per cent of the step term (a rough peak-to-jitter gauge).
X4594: 1321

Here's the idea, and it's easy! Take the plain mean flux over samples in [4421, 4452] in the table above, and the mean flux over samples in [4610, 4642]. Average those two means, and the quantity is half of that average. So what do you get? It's 6.6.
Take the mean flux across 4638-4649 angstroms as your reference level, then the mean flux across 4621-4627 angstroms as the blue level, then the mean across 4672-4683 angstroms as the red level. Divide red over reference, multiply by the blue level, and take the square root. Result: 4.20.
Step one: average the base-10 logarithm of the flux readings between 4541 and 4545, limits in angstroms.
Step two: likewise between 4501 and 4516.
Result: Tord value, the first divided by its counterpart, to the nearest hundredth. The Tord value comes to 0.92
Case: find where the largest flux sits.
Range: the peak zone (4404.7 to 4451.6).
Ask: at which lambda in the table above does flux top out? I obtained 4436.26 angstroms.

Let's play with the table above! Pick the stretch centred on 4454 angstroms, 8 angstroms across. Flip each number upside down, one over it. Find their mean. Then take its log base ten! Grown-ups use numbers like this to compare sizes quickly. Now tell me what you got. -0.69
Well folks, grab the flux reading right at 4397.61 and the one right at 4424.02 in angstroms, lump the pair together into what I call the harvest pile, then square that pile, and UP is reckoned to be 511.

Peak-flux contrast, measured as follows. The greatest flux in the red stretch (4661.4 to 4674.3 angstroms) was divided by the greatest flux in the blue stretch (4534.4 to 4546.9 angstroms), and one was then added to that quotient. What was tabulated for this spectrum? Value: 2.04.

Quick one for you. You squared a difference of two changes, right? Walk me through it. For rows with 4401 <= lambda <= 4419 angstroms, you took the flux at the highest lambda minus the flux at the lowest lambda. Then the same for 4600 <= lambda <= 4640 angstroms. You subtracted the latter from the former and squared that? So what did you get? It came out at 31.8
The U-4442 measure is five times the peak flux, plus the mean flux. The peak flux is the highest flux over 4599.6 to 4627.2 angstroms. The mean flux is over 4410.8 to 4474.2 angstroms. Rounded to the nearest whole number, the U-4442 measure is 97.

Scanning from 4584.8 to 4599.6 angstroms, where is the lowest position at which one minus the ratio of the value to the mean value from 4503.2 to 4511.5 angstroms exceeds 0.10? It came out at 4598.51 angstroms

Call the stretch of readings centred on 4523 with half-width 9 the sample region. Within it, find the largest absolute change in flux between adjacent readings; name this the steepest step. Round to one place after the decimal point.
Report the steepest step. 2.2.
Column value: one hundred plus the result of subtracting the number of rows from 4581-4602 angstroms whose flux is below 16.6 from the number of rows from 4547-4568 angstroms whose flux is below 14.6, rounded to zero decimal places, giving 96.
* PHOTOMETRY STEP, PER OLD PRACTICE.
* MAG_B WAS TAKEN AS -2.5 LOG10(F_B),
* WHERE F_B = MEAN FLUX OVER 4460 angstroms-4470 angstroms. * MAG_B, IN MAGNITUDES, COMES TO -2.64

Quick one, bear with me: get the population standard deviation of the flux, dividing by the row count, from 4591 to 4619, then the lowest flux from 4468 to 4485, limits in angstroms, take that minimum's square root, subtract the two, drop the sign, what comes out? 2.3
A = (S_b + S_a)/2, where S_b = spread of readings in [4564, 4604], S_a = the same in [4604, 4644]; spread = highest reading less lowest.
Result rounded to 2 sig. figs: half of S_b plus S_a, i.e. 6.0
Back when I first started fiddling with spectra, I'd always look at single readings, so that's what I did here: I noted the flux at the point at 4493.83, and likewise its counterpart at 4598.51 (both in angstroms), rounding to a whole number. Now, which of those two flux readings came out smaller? 13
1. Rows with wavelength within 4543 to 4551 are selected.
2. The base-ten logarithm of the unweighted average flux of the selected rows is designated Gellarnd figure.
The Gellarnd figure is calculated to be 1.22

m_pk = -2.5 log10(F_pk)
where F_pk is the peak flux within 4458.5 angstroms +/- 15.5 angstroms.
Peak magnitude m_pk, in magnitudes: -3.03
